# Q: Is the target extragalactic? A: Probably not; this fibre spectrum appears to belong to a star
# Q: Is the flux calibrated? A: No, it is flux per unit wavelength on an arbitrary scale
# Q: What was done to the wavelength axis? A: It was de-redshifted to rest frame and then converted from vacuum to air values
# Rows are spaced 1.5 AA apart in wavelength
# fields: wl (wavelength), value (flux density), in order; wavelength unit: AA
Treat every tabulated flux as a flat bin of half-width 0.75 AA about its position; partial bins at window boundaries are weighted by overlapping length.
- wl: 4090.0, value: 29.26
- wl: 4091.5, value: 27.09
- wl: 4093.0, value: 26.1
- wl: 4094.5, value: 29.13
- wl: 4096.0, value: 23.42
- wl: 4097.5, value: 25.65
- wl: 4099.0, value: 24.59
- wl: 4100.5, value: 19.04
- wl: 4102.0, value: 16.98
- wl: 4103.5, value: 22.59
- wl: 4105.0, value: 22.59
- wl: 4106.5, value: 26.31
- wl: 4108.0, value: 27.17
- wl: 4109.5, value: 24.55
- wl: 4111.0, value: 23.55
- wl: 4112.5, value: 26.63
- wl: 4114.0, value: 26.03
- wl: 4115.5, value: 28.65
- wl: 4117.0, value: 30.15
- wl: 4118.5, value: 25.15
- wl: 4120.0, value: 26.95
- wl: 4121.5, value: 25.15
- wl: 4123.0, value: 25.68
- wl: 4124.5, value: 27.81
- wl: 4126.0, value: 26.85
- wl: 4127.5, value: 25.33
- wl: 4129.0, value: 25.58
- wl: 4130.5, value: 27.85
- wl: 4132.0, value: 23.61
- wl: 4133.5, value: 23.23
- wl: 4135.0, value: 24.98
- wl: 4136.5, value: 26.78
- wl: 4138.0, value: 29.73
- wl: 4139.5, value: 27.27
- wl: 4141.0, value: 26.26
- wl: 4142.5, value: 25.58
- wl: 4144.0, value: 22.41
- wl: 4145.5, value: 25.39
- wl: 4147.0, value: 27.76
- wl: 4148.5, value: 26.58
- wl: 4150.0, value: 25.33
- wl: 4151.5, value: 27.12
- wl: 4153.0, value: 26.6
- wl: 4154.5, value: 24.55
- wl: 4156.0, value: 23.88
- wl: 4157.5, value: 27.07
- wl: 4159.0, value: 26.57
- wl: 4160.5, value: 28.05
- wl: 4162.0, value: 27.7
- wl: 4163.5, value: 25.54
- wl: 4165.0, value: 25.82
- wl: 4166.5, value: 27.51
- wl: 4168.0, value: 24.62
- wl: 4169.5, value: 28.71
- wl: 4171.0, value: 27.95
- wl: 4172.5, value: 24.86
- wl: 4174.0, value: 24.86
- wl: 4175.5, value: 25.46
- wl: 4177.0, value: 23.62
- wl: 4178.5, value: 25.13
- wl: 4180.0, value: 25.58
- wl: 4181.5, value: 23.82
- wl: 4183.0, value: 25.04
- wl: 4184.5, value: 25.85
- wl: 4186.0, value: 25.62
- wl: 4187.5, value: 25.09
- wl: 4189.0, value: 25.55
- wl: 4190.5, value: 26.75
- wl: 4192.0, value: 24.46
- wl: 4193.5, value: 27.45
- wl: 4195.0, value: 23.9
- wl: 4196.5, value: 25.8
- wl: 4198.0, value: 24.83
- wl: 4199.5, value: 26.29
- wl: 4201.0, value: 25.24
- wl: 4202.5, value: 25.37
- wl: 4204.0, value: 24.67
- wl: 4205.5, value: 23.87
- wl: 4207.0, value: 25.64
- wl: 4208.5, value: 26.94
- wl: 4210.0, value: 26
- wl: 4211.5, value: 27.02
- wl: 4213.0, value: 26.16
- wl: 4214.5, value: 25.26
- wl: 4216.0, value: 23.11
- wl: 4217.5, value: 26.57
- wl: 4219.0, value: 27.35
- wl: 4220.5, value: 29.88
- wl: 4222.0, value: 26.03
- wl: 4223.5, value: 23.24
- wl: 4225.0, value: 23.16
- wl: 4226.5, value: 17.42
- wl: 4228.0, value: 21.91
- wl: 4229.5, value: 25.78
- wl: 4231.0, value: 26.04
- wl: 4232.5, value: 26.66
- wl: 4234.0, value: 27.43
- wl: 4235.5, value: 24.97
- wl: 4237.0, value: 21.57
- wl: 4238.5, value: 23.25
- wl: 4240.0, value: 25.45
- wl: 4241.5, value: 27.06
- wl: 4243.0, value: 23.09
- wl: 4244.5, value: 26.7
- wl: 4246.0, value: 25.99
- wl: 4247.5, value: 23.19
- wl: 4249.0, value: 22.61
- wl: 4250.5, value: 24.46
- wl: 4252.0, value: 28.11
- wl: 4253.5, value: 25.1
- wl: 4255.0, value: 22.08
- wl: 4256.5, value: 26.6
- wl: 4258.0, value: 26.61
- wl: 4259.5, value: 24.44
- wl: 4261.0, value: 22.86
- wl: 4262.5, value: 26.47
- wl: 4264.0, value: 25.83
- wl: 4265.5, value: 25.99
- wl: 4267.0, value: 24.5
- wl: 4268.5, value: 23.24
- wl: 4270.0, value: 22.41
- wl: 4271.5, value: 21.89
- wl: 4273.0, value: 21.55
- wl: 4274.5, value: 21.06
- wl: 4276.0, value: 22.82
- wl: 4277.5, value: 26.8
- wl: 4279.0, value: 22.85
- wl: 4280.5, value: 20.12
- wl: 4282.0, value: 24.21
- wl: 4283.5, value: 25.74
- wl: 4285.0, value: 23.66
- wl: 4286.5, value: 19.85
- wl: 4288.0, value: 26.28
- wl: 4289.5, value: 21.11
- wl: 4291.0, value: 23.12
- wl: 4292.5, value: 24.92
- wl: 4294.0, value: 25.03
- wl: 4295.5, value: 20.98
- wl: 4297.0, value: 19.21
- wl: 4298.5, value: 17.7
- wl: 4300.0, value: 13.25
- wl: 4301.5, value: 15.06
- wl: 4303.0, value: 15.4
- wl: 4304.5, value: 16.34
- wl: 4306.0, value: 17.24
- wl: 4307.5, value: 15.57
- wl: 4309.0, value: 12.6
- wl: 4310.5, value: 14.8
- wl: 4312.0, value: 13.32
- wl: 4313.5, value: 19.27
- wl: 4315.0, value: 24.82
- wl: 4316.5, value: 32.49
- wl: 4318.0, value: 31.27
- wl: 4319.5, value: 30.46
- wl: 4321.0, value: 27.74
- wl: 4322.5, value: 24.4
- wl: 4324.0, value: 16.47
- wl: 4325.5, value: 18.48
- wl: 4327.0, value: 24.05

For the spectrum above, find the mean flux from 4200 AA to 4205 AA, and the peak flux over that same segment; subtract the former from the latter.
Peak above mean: 0.3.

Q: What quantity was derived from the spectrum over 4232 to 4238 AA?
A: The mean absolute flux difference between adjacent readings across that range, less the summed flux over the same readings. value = -98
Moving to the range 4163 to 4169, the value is -102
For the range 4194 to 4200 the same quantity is -99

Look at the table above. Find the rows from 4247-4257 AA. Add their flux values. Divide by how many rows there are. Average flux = 24.6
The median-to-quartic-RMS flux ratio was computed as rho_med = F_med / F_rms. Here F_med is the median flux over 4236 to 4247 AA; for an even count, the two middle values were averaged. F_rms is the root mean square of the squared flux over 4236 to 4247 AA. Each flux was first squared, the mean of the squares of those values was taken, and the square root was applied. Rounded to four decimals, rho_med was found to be 0.0409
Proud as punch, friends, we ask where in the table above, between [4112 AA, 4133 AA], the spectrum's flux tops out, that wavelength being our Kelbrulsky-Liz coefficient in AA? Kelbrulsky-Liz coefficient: 4117.0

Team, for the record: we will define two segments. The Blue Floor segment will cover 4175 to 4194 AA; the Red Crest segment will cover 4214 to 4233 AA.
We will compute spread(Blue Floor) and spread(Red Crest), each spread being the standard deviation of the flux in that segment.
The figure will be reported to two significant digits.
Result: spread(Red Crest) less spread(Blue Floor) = 2.0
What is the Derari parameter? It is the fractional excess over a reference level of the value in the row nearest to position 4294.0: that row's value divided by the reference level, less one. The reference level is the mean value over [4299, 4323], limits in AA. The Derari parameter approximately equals 0.24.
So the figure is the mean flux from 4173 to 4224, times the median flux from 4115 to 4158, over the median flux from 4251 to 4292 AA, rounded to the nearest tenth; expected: 28.3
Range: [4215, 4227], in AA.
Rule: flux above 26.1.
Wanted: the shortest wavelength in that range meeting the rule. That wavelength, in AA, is 4217.5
